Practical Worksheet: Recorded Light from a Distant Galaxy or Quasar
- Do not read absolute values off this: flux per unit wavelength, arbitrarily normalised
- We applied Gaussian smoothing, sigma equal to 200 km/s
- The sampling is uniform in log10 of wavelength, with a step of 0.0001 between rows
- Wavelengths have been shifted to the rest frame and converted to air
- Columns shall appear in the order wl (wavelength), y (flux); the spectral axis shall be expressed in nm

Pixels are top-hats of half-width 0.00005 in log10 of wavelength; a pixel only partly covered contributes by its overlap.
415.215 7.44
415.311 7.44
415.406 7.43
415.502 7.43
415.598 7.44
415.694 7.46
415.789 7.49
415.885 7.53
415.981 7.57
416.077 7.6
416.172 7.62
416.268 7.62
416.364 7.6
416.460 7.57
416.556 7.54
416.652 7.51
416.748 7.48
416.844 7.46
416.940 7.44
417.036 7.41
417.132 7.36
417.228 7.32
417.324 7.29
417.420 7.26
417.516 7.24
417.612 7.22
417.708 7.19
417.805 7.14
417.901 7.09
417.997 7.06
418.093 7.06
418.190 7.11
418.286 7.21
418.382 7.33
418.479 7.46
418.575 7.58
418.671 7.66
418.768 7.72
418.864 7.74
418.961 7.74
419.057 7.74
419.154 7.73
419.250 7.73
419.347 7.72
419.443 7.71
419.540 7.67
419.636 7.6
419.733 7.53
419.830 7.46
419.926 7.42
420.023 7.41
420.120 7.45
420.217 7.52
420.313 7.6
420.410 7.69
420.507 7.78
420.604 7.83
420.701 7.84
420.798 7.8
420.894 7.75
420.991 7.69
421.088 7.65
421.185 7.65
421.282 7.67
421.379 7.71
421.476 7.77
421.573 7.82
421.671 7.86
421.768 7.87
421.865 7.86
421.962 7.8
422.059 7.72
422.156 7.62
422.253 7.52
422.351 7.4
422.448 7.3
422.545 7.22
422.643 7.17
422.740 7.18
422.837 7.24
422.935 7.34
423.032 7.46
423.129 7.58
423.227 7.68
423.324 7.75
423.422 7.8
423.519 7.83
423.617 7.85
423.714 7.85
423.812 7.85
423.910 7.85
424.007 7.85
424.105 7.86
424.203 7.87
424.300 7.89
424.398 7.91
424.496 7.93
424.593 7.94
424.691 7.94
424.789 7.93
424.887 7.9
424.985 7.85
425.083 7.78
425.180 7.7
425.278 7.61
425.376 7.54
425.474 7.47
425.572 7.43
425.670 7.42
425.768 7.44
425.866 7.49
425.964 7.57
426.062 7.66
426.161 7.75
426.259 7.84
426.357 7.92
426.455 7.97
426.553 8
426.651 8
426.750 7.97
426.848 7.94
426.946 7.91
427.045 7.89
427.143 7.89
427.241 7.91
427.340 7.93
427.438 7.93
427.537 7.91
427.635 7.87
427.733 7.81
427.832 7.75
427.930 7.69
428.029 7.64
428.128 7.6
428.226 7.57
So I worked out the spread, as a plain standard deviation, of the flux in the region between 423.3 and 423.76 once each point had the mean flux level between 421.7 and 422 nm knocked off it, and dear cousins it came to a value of 0.04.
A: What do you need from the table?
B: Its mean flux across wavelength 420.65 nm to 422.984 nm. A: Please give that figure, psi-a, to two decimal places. 7.60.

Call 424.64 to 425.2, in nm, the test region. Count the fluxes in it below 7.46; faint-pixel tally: 0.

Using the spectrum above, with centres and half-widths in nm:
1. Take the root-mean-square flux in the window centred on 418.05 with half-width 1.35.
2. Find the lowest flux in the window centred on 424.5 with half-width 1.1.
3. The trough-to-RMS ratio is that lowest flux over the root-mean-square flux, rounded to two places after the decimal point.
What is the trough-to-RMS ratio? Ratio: 1.00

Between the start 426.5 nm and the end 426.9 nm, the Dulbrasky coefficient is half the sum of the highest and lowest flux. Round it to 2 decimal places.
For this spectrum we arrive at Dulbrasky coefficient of 7.97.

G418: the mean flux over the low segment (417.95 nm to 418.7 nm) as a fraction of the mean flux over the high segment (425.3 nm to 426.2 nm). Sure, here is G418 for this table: 0.97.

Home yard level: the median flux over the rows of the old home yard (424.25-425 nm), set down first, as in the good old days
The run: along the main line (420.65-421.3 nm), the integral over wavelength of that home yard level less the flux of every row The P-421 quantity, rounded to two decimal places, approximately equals 0.13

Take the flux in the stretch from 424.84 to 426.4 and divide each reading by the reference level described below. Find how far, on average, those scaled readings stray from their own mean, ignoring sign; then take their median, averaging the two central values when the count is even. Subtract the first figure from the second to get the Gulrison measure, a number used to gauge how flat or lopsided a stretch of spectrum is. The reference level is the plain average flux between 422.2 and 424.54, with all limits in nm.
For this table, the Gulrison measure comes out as 0.98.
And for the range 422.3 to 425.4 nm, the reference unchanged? 1.00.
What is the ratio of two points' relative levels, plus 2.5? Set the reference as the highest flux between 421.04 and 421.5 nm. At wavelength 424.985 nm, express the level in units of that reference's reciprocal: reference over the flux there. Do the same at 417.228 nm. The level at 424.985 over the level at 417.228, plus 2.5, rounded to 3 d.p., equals 3.432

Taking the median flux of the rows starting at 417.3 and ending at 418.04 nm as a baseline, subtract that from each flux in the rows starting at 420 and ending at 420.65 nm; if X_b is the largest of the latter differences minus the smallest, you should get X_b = 0.42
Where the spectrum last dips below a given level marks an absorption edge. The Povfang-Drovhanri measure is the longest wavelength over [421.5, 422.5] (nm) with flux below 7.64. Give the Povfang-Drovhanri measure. 422.448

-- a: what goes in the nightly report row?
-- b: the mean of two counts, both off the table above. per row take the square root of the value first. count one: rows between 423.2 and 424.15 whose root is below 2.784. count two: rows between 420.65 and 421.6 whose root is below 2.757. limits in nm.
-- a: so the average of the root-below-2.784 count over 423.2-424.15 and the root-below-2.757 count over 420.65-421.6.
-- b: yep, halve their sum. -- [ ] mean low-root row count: 1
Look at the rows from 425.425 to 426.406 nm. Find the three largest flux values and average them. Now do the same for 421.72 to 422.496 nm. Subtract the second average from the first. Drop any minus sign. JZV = 0.01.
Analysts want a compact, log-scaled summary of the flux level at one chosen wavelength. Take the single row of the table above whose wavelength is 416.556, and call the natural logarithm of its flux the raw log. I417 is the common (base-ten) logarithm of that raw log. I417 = 0.305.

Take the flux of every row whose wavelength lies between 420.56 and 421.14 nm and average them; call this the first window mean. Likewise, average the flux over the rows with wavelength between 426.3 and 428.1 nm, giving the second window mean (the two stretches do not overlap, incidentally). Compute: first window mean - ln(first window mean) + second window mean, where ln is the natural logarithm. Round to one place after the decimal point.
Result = 13.6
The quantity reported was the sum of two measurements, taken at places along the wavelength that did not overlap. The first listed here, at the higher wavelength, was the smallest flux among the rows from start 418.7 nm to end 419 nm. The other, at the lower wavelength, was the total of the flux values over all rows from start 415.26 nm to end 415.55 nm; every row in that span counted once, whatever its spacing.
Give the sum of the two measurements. 30.0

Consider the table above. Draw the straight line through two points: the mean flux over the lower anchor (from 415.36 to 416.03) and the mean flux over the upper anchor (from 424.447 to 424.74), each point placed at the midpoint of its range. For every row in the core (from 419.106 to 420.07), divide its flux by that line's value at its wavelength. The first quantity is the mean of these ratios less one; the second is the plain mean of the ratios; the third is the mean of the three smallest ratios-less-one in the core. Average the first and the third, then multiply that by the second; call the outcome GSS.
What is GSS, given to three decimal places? -0.022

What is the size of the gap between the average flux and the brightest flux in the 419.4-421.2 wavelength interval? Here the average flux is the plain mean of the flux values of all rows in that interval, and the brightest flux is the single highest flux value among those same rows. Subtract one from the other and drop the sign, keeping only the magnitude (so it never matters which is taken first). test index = 0.21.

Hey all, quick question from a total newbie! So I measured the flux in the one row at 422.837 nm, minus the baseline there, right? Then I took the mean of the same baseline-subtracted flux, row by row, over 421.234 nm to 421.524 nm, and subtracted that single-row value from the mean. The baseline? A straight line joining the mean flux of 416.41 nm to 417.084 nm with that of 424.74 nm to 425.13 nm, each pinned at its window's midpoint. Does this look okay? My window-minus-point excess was 0.54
